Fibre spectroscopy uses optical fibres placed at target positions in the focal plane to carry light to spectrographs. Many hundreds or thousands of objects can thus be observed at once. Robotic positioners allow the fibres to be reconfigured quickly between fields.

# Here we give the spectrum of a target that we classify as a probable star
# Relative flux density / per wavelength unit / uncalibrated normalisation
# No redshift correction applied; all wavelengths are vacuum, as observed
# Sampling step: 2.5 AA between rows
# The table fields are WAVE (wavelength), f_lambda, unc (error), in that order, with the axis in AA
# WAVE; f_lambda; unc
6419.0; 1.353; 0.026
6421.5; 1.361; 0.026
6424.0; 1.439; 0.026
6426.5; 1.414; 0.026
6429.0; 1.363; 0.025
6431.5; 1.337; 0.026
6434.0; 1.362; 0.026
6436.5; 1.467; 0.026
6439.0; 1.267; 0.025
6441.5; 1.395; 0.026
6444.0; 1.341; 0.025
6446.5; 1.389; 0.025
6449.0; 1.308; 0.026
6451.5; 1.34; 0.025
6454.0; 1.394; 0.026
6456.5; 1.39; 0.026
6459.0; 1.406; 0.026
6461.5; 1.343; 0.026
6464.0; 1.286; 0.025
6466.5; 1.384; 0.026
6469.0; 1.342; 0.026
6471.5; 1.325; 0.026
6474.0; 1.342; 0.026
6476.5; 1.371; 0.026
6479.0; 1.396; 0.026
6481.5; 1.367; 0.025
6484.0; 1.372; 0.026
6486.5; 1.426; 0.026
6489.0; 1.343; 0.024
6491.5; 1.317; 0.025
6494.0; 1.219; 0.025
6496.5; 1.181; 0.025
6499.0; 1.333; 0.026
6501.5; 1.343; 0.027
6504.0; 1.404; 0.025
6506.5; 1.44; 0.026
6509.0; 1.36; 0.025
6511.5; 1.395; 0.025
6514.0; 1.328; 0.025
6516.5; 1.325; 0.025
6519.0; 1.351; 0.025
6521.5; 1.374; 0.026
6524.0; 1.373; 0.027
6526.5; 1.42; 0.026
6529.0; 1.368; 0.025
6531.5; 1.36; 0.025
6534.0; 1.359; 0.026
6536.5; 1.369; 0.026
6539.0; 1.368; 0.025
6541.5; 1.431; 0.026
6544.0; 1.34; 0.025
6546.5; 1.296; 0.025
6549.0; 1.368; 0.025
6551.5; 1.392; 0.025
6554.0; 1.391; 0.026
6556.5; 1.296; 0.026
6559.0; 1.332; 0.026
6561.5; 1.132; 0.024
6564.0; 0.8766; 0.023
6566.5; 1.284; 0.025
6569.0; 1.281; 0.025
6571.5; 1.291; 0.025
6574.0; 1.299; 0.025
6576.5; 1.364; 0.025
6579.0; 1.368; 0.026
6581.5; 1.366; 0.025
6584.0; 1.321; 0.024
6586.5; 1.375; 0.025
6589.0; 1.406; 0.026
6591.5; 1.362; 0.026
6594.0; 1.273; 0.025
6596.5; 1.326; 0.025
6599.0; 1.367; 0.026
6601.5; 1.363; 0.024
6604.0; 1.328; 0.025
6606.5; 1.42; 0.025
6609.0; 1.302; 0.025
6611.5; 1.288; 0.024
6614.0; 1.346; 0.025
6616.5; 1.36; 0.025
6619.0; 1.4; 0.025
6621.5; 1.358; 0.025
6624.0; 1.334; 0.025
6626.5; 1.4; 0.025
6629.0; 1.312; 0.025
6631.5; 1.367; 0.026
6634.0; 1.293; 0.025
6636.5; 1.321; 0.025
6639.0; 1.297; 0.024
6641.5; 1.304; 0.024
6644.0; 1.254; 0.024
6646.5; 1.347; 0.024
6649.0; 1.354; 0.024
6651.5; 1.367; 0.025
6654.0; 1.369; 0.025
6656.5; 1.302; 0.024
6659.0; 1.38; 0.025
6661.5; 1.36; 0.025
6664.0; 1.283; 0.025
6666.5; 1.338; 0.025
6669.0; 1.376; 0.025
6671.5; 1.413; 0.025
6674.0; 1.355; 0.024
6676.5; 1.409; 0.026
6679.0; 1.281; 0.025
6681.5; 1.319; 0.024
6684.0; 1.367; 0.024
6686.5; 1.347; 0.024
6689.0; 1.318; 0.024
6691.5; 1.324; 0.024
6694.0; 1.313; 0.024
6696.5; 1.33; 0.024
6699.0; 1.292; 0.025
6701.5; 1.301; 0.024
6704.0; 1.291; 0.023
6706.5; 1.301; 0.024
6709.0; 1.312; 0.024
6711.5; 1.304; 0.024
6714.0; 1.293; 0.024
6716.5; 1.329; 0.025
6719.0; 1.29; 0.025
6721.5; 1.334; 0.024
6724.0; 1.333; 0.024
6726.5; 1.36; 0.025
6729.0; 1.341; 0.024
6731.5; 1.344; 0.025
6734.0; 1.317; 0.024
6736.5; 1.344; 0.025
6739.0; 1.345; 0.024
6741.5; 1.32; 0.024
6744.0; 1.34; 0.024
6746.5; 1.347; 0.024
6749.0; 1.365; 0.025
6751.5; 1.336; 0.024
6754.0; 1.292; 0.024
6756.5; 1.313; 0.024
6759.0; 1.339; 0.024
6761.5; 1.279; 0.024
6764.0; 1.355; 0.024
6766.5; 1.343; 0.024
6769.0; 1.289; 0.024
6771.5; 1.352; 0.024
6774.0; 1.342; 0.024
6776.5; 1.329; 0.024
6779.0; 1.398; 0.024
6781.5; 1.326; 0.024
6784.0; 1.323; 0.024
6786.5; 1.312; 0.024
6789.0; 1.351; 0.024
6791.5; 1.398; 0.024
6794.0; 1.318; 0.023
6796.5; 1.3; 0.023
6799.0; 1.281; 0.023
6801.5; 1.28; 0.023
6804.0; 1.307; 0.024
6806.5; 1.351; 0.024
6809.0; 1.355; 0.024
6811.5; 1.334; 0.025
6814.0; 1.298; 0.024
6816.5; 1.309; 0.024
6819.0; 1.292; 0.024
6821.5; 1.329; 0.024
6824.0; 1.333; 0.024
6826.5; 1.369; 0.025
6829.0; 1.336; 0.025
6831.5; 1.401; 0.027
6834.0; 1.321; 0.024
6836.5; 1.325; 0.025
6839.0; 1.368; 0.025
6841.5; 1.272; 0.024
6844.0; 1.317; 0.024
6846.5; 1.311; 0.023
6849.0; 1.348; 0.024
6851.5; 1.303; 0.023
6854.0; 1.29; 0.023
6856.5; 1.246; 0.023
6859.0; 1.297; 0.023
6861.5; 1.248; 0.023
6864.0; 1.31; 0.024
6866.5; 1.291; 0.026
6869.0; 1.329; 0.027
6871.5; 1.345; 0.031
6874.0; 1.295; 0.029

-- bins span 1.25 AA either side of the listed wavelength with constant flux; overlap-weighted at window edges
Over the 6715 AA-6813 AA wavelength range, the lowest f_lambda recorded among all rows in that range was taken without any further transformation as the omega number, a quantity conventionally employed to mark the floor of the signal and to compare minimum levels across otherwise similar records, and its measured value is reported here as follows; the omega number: 1.279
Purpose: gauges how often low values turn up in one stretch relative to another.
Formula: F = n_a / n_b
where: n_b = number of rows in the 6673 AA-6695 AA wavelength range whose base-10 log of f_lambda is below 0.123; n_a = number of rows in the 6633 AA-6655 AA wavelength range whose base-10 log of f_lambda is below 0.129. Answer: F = 1.0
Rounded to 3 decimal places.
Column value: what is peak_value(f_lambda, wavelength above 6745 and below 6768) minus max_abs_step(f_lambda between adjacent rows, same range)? 1.289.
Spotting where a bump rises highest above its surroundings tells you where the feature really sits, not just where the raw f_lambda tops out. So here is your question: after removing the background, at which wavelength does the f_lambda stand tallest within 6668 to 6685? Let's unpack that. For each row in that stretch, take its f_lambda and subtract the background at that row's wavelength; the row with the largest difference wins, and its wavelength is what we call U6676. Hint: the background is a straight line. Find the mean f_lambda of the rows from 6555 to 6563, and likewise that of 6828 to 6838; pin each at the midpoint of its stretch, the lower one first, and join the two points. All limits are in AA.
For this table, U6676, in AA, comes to 6671.5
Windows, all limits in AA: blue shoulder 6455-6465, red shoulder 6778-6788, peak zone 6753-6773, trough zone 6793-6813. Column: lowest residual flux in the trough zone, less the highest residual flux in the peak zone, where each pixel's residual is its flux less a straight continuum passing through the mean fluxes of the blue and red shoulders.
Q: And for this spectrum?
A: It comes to -0.073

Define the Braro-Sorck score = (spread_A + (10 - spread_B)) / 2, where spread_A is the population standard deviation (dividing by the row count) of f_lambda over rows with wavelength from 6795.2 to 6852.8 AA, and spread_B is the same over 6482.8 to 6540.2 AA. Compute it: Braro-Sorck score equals 4.987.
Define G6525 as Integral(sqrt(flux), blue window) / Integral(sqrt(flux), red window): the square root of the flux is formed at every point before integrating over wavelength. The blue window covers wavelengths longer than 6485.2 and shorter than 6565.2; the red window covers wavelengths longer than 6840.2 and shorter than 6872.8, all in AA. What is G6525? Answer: 2.5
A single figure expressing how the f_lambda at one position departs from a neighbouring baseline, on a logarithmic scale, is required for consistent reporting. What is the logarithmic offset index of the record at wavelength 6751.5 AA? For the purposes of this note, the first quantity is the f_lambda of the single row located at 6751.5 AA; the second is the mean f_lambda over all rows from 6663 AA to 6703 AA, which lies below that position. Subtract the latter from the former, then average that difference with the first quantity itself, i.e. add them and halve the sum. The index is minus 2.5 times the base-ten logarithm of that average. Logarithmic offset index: 0.44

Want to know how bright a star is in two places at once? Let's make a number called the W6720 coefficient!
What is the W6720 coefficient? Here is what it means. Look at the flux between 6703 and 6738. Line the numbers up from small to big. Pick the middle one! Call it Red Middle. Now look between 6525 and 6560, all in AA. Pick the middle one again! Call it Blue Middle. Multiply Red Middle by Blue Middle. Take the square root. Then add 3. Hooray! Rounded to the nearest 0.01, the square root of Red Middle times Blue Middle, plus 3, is 4.35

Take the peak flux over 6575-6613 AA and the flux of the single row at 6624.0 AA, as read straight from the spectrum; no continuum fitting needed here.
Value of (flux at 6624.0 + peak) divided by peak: 1.94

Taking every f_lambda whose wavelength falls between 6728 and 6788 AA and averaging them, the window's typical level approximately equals 1.33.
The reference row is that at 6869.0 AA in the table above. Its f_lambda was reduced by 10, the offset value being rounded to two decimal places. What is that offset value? -8.67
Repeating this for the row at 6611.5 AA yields -8.71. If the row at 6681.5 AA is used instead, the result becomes -8.68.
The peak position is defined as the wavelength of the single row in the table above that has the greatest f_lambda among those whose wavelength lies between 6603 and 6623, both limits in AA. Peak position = 6606.5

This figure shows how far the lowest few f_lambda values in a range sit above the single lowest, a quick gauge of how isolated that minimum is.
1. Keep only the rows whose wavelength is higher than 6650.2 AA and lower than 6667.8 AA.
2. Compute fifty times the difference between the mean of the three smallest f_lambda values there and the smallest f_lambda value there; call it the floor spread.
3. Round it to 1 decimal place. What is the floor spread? 1.2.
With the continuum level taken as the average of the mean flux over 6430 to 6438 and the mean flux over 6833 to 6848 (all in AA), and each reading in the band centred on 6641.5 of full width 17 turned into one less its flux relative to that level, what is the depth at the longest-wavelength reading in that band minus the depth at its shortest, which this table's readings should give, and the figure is -0.045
